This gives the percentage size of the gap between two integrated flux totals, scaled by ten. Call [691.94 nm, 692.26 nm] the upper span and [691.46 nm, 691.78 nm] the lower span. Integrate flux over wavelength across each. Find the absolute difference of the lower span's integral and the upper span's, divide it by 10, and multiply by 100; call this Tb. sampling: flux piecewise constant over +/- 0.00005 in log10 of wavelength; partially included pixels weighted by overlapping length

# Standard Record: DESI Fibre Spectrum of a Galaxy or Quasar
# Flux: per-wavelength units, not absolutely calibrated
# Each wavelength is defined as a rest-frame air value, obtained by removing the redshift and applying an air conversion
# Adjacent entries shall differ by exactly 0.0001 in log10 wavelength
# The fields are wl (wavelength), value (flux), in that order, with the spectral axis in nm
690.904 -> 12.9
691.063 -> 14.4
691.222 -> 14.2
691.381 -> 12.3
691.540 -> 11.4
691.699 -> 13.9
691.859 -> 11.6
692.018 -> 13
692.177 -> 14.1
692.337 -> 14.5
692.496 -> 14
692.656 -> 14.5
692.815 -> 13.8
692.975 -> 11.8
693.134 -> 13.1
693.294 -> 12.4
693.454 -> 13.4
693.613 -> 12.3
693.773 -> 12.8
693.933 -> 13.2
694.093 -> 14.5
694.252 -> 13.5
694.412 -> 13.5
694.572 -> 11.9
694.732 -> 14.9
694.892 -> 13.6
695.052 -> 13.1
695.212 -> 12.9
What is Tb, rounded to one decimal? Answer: 2.9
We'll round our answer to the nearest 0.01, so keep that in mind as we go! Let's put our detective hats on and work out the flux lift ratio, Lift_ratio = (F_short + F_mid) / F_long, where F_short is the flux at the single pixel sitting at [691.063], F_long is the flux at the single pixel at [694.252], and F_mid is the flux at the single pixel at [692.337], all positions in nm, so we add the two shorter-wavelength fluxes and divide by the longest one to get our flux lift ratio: 2.14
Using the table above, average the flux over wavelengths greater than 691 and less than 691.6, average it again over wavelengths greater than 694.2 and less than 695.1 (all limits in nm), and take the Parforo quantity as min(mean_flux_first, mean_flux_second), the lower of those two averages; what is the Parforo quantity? 13.1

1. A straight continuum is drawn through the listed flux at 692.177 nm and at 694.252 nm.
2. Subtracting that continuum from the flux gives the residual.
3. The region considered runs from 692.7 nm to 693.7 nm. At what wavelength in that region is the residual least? 692.975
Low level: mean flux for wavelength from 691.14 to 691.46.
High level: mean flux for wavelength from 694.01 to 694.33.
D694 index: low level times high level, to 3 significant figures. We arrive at 186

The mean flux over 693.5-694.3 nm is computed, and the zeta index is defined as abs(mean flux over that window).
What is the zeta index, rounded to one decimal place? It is 13.3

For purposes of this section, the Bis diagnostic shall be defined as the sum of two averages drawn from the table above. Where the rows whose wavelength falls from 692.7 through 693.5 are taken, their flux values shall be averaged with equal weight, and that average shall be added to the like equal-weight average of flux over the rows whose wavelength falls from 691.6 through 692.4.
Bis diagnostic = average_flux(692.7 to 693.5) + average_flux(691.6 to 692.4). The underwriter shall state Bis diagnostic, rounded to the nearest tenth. 26.3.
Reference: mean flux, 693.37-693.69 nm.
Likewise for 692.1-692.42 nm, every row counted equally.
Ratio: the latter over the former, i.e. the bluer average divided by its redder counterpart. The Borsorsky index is 1.11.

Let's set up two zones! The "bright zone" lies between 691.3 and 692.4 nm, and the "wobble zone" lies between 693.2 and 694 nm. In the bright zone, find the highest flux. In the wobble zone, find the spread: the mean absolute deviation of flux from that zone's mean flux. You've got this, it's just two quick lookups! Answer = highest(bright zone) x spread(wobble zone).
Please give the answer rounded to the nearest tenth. 5.6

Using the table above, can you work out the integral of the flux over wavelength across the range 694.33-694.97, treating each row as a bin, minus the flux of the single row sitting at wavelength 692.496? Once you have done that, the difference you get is -5.4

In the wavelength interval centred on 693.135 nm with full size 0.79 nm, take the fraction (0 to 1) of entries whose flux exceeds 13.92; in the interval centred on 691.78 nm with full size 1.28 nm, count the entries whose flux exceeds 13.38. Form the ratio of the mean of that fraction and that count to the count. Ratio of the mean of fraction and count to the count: 0.50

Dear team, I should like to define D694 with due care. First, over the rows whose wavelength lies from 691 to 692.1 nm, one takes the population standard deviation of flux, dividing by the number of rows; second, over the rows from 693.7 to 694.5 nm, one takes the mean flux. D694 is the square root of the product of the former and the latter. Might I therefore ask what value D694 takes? 3.9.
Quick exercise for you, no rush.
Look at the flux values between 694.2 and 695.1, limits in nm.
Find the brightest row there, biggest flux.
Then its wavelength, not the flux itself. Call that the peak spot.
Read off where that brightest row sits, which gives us 694.732 nm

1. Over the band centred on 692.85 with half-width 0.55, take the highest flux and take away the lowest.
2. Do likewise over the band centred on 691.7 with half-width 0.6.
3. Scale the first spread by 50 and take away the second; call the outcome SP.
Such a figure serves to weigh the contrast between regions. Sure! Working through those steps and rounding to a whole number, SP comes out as 132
